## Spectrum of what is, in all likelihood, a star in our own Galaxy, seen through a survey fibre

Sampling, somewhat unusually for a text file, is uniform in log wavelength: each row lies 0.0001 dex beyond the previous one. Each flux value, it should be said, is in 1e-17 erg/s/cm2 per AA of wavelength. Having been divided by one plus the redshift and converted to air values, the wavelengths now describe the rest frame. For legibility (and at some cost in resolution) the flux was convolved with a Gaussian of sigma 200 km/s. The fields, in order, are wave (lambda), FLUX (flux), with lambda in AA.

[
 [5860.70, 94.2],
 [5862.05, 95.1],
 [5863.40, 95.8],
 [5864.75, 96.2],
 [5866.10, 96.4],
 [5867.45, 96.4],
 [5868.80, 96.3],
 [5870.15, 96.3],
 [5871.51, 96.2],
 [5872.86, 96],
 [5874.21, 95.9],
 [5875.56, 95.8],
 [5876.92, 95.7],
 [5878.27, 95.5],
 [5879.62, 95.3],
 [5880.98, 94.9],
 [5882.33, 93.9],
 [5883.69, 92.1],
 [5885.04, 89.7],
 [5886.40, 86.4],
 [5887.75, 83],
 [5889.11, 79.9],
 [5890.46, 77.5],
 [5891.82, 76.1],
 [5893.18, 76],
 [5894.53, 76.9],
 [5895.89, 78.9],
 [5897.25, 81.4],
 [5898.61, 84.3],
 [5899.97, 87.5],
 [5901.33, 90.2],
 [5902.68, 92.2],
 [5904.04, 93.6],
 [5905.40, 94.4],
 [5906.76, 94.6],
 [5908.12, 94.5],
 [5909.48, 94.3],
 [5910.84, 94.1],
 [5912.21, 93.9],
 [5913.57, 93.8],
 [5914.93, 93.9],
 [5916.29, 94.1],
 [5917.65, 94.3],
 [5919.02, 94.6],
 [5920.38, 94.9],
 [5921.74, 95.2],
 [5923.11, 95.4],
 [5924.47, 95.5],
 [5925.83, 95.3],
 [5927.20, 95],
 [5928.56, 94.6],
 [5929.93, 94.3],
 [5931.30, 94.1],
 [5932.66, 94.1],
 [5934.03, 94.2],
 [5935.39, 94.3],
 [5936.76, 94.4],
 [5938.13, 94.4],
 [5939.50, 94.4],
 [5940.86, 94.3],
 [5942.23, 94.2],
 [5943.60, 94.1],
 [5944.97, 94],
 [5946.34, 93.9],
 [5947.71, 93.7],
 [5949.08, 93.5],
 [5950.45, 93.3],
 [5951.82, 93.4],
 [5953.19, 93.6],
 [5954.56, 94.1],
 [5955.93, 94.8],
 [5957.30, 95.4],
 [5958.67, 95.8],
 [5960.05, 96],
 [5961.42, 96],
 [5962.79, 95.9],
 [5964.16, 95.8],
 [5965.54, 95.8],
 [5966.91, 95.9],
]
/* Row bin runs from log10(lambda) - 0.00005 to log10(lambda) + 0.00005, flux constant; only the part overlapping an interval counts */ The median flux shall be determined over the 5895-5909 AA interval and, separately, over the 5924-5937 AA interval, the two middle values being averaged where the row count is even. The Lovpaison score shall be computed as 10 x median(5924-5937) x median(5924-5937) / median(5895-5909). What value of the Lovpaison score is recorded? 976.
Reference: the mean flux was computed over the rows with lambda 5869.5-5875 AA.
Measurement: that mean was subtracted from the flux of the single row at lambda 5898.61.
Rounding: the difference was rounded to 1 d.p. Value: -11.8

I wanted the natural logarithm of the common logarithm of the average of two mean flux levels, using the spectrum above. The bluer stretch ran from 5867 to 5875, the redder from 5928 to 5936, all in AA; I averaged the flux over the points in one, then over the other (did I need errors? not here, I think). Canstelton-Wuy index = 0.682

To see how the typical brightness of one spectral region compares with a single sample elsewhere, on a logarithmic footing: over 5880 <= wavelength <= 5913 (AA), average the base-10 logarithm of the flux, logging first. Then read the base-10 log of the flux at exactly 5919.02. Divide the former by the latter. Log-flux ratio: 0.982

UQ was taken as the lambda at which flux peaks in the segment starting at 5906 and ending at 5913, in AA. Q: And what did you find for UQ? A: 5906.76 AA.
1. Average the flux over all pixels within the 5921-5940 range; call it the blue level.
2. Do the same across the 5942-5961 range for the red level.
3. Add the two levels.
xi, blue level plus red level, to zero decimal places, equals 189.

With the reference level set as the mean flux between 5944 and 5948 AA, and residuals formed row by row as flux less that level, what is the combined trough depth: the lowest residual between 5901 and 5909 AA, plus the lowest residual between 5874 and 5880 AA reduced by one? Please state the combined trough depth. -3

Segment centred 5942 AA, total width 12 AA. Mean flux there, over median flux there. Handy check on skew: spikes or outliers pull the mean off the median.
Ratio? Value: 1.00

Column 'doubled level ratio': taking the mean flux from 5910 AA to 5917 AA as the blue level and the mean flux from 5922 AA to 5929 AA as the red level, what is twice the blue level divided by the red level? 1.97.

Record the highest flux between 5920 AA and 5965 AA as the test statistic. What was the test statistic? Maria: 96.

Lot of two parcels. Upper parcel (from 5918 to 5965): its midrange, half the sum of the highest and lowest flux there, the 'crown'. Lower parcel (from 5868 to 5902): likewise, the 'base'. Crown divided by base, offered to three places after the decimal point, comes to 1.099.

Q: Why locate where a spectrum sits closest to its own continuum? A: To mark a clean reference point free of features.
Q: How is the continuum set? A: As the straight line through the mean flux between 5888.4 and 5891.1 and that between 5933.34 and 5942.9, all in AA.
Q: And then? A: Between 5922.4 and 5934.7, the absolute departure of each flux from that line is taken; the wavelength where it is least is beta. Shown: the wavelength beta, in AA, 5934.03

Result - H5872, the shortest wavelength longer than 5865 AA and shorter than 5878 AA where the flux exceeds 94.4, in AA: 5866.10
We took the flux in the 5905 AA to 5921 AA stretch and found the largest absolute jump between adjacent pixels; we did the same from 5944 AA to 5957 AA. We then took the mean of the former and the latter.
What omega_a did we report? 0.50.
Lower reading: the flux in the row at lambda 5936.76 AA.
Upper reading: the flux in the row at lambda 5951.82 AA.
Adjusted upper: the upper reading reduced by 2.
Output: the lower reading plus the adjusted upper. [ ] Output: 186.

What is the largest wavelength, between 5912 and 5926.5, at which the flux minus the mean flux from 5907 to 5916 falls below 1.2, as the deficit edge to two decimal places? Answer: 5921.74 AA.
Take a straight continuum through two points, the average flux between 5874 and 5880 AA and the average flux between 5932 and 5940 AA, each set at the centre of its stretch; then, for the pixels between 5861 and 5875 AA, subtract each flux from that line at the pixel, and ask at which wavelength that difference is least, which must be 5867.45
